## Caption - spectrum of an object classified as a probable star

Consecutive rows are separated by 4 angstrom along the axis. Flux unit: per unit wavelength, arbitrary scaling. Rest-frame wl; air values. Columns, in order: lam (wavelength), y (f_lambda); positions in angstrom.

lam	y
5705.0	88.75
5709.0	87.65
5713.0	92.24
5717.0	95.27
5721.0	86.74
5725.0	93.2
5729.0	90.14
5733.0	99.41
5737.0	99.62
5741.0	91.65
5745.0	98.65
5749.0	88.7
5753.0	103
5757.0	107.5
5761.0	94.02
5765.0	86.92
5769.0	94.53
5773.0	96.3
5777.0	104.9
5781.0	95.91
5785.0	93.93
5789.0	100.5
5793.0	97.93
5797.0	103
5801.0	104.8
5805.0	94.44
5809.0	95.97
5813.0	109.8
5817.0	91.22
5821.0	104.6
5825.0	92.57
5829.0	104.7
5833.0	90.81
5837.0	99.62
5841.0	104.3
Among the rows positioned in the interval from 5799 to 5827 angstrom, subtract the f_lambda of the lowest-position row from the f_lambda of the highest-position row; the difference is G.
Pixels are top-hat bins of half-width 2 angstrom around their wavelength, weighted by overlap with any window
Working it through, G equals -12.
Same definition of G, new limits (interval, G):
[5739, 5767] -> -5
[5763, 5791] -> 14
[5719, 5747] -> 12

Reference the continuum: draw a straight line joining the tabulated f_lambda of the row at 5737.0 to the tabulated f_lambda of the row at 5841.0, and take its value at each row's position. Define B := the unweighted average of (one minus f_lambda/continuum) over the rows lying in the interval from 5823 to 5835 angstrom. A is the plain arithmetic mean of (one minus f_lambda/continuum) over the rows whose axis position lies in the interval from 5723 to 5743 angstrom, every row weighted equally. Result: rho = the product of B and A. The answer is 0.0035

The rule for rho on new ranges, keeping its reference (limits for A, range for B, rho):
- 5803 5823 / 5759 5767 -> 0.0038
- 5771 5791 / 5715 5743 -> 0.0018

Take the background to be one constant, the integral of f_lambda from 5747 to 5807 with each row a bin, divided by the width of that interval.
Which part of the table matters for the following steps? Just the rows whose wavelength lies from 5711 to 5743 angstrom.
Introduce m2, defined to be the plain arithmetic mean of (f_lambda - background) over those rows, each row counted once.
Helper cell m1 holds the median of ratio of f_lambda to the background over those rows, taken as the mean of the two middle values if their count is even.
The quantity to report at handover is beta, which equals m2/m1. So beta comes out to -4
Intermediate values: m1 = 0.95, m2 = -4.2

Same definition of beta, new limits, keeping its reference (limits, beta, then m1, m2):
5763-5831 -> 1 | 0.99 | 0.6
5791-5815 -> 3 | 1.03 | 3.2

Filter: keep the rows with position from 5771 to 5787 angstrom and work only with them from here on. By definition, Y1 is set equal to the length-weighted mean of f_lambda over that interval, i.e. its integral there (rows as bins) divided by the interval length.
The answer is 97.8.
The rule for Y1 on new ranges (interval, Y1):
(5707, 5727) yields 91.0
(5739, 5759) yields 97.9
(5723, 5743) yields 94.8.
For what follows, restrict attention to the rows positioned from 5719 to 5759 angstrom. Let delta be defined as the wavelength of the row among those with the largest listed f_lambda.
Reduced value 5757.0 angstrom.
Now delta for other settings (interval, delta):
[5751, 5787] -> 5757.0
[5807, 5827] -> 5813.0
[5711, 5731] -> 5717.0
